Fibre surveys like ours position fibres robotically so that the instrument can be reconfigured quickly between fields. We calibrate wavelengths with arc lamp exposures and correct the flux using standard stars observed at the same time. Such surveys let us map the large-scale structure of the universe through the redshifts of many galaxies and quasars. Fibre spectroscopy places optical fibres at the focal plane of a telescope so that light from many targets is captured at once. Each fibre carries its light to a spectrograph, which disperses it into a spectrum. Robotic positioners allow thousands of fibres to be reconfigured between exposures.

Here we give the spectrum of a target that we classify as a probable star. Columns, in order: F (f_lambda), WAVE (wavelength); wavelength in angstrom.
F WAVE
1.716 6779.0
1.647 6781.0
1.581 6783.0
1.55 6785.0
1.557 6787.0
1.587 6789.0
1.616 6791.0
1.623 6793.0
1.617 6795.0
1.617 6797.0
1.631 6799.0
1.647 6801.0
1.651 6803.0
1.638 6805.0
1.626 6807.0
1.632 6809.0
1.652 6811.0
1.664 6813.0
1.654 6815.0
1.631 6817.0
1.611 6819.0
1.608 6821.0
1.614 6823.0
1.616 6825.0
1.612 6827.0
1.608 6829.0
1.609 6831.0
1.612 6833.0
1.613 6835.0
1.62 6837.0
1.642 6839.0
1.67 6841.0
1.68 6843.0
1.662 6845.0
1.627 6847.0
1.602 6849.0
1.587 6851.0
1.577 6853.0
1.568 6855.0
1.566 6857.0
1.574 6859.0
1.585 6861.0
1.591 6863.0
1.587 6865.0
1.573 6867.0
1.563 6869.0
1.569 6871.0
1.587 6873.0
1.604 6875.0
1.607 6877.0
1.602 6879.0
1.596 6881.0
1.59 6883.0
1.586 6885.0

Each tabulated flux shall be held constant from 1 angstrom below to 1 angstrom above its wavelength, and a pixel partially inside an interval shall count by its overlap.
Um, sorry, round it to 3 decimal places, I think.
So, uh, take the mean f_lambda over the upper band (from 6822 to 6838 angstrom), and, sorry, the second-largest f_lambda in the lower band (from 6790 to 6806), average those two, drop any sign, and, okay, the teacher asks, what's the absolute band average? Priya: 1.630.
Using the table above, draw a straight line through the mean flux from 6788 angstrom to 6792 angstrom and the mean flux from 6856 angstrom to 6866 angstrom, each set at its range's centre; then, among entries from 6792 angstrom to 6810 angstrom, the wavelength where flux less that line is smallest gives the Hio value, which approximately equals 6795.0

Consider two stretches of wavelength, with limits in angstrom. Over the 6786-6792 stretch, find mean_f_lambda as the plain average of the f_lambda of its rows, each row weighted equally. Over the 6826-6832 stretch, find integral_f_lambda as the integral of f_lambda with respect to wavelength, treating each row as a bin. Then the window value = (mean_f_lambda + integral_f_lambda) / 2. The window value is 5.62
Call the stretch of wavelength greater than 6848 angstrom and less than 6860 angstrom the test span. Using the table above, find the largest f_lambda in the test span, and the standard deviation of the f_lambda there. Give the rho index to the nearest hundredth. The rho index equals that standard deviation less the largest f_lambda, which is -1.59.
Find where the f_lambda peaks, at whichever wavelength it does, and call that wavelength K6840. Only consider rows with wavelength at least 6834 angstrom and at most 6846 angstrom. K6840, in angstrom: 6843.0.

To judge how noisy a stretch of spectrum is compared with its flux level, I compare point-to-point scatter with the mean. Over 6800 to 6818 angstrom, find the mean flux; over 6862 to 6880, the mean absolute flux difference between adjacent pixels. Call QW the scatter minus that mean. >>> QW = -1.63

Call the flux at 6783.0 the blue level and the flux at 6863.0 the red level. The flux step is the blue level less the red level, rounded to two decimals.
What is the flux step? -0.01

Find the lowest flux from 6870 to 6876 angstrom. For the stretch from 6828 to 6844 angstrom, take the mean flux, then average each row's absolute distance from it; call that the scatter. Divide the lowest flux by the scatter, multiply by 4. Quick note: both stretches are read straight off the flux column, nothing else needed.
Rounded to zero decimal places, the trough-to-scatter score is 259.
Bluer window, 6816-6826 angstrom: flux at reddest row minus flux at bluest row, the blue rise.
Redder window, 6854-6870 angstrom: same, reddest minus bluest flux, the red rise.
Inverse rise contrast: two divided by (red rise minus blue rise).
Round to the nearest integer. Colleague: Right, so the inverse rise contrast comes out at 200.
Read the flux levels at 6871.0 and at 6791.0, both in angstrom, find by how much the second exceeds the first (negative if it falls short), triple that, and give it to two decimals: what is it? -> 0.14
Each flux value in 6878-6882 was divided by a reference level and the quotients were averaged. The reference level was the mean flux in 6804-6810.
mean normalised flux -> 0.98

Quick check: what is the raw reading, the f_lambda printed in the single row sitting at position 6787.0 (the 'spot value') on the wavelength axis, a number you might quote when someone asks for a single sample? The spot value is 1.557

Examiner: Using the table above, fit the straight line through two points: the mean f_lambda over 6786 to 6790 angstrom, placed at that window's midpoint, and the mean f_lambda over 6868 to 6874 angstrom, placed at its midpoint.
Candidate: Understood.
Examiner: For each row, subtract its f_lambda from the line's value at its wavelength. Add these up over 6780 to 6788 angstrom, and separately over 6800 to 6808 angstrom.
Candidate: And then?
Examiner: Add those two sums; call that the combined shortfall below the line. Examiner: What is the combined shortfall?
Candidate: -0.32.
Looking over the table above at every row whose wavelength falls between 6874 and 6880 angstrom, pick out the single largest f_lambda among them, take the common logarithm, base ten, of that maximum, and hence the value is 0.206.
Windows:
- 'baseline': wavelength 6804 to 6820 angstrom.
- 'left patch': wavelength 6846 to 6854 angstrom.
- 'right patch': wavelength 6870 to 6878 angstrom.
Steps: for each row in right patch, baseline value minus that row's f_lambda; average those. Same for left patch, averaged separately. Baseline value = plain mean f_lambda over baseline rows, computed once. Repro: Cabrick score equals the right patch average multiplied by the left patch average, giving 0.0019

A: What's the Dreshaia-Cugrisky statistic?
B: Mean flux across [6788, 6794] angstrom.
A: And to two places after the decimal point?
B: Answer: 1.61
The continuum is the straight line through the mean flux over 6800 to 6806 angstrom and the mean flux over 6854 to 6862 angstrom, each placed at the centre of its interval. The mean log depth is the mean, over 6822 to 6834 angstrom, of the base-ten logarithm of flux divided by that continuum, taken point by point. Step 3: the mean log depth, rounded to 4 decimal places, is -0.0002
